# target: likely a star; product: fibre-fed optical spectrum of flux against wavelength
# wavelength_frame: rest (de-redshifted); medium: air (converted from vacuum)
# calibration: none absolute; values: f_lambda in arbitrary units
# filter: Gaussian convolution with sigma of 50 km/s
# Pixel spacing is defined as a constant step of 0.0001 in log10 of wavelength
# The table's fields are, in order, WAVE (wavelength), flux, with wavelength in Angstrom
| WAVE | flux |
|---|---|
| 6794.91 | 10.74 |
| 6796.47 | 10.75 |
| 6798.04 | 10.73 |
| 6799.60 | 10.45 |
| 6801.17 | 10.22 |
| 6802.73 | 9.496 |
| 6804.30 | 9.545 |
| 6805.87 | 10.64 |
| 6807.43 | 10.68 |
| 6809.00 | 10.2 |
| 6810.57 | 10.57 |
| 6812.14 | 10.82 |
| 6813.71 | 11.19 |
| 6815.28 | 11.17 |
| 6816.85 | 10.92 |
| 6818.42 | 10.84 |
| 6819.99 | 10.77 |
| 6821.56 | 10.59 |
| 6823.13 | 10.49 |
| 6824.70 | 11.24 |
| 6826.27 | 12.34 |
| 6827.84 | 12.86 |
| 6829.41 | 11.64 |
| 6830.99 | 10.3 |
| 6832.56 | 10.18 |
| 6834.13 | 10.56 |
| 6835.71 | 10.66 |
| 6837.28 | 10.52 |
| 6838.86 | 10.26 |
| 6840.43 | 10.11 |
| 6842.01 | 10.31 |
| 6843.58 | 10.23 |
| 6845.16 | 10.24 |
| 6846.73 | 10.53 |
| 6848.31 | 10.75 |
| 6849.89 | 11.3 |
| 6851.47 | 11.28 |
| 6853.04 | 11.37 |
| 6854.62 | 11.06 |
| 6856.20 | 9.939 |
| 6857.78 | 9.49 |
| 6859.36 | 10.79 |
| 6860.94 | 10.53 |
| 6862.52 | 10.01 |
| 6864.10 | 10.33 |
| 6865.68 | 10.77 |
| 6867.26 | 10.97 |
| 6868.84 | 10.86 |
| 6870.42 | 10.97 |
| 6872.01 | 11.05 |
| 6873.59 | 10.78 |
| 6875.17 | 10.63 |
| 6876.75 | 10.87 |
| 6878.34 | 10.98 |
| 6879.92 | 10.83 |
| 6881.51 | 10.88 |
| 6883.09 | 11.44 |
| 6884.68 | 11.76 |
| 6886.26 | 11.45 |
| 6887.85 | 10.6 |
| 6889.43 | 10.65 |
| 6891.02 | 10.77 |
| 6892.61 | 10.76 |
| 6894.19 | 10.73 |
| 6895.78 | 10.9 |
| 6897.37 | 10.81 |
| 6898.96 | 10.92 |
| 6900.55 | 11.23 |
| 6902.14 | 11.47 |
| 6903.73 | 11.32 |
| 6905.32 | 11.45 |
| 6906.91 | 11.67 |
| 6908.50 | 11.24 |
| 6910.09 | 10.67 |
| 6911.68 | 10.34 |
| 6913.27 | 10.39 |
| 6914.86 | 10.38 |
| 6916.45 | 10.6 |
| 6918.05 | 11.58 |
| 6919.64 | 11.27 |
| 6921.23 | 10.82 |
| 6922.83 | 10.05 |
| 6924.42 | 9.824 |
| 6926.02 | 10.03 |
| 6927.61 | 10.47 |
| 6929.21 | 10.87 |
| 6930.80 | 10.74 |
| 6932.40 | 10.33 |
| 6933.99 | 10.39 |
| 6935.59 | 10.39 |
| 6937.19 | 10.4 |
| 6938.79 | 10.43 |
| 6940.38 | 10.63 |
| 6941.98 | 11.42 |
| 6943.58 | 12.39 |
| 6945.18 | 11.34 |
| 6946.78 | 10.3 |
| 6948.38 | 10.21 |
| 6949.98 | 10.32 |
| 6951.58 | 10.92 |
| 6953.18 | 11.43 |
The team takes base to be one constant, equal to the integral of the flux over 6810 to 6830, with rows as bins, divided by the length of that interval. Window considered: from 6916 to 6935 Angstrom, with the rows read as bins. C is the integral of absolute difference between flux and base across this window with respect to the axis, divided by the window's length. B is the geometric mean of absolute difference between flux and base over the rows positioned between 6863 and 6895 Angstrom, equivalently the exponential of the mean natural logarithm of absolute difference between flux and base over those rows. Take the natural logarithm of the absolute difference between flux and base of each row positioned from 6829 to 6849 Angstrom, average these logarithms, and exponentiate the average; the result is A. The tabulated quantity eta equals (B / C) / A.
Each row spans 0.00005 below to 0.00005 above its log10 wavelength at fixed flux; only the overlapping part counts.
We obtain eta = 0.7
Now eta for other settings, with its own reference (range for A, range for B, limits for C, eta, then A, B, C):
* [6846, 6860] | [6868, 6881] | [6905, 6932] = 1.4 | 0.34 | 0.30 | 0.62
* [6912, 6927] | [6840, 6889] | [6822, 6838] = 0.9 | 0.58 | 0.41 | 0.77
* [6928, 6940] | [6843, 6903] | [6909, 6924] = 0.9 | 0.65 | 0.36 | 0.63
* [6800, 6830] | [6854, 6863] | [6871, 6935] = 3.7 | 0.37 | 0.67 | 0.48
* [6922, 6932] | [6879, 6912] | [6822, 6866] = 0.5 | 0.76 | 0.30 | 0.74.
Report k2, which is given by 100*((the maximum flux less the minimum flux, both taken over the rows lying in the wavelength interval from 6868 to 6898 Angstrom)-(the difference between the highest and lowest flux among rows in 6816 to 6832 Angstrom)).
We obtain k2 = -140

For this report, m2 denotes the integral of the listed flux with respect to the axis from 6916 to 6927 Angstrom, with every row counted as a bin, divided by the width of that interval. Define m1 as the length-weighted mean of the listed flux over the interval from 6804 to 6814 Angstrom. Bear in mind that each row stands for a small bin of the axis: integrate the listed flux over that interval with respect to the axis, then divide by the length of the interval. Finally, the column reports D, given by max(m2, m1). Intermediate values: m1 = 10.5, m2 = 10.6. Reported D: 10.6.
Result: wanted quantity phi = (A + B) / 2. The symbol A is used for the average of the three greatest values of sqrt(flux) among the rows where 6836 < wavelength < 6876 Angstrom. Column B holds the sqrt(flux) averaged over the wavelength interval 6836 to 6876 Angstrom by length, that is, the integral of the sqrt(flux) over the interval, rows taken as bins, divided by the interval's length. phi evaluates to 3.31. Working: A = 3.36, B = 3.256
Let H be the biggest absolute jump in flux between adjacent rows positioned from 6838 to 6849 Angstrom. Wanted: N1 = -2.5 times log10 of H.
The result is 1.3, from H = 0.29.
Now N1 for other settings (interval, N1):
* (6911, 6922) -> 0.0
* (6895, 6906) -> 1.3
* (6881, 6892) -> 0.2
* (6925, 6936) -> 0.9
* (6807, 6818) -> 0.8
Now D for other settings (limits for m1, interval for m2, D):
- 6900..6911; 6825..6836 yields 11.3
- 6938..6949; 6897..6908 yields 11.3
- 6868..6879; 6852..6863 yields 10.9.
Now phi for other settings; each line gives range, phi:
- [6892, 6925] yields 3.35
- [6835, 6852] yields 3.29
